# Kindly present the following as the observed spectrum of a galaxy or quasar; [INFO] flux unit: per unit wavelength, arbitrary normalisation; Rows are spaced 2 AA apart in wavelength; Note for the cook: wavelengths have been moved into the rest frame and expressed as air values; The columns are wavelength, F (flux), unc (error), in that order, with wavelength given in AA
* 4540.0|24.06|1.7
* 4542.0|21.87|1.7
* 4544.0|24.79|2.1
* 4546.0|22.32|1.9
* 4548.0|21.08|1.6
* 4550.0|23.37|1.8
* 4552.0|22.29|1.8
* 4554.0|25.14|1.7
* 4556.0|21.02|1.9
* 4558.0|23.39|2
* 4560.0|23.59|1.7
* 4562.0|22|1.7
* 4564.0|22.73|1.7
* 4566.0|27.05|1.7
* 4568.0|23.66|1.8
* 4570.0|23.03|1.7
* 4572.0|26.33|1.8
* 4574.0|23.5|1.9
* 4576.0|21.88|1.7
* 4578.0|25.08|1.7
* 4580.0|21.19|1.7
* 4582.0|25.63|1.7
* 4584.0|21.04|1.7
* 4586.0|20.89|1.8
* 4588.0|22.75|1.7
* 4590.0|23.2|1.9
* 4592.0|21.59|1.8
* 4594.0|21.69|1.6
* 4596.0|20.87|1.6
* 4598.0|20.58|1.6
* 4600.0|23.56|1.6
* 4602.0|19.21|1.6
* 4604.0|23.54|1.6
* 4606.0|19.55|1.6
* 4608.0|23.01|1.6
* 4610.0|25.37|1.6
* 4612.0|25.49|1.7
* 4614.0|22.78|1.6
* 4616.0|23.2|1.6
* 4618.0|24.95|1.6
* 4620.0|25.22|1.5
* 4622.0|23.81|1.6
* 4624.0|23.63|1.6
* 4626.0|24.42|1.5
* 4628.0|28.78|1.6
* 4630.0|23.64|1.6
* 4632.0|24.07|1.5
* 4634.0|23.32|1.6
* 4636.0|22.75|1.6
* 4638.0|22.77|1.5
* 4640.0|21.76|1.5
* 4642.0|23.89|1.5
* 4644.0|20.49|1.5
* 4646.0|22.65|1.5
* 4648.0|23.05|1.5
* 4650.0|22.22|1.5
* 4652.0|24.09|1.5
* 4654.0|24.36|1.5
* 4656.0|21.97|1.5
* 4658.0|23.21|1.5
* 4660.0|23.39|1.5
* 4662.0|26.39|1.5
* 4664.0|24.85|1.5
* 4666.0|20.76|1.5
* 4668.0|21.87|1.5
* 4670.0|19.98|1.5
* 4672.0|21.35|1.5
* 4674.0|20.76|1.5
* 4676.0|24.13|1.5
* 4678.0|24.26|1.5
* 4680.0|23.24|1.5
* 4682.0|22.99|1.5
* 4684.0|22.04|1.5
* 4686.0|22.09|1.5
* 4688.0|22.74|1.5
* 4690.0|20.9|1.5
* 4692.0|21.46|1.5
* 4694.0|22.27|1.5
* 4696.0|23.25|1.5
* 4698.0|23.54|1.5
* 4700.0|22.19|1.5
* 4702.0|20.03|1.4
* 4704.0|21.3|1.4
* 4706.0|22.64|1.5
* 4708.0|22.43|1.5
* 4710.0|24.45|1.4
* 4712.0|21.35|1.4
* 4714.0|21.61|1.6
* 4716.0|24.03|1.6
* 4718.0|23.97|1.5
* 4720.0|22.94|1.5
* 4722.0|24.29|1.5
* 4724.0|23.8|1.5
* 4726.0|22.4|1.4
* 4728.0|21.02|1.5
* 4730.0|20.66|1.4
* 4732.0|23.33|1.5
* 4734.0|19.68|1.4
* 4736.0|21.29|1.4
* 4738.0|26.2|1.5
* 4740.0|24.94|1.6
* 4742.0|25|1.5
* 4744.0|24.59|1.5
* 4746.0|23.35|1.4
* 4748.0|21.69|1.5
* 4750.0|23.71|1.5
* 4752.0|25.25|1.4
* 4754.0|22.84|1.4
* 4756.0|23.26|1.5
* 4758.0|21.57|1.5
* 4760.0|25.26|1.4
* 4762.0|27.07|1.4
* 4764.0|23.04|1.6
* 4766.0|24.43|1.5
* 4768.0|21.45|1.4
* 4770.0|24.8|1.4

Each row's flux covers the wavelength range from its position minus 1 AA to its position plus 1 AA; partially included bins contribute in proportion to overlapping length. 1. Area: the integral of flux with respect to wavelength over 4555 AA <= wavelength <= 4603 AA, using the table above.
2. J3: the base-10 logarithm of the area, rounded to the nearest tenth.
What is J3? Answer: 3.0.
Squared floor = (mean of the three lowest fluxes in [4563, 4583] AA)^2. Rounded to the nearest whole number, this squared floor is 481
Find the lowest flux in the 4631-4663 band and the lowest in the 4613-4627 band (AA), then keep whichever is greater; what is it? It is 22.8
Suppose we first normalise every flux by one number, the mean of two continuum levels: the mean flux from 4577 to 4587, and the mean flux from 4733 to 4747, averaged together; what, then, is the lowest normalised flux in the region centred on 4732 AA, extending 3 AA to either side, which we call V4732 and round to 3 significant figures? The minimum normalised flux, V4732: 0.849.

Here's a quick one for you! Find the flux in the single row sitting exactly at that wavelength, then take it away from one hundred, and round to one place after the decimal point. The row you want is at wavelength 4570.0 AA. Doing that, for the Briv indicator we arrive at 77.0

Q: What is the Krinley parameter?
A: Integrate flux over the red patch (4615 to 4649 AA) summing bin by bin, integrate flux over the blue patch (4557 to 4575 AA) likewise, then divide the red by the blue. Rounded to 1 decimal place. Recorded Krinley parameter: 1.9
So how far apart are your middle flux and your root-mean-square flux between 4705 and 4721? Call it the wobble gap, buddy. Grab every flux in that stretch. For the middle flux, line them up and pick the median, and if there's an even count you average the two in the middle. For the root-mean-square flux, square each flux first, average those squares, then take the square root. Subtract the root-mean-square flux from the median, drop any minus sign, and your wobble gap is 0.2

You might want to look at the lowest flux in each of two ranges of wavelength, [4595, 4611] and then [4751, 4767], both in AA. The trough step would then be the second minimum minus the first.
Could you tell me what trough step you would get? 2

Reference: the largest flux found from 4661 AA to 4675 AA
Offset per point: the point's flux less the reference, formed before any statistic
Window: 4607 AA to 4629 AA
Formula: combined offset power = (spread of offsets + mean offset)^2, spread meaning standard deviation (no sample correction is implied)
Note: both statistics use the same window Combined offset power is 0.0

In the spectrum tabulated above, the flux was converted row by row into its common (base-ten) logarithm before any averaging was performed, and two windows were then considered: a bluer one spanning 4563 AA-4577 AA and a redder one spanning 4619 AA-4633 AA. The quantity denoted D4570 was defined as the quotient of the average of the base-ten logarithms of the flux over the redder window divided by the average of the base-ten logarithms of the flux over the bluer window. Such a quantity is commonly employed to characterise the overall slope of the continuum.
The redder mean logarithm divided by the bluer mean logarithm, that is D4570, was 1.01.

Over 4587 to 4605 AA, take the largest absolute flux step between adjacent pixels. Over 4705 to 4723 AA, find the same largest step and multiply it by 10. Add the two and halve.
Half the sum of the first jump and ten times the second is 17.7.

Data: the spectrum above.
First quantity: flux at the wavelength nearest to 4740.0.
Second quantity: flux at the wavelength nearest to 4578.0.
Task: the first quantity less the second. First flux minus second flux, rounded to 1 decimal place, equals -0.1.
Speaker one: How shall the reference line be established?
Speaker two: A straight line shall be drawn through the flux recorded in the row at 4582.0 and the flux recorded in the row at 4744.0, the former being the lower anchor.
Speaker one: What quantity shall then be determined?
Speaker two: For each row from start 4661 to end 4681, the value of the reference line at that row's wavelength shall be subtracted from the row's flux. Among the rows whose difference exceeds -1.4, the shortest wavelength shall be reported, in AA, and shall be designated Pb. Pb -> 4662.0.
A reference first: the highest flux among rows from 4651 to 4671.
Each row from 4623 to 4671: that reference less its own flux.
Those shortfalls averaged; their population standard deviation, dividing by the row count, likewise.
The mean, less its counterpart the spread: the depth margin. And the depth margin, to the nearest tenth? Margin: 1.3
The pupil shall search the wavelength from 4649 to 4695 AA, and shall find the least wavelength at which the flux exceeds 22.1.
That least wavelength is 4650.0 AA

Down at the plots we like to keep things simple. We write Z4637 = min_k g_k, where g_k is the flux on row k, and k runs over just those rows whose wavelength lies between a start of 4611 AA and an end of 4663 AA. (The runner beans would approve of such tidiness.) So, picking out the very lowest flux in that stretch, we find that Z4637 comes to 20.49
